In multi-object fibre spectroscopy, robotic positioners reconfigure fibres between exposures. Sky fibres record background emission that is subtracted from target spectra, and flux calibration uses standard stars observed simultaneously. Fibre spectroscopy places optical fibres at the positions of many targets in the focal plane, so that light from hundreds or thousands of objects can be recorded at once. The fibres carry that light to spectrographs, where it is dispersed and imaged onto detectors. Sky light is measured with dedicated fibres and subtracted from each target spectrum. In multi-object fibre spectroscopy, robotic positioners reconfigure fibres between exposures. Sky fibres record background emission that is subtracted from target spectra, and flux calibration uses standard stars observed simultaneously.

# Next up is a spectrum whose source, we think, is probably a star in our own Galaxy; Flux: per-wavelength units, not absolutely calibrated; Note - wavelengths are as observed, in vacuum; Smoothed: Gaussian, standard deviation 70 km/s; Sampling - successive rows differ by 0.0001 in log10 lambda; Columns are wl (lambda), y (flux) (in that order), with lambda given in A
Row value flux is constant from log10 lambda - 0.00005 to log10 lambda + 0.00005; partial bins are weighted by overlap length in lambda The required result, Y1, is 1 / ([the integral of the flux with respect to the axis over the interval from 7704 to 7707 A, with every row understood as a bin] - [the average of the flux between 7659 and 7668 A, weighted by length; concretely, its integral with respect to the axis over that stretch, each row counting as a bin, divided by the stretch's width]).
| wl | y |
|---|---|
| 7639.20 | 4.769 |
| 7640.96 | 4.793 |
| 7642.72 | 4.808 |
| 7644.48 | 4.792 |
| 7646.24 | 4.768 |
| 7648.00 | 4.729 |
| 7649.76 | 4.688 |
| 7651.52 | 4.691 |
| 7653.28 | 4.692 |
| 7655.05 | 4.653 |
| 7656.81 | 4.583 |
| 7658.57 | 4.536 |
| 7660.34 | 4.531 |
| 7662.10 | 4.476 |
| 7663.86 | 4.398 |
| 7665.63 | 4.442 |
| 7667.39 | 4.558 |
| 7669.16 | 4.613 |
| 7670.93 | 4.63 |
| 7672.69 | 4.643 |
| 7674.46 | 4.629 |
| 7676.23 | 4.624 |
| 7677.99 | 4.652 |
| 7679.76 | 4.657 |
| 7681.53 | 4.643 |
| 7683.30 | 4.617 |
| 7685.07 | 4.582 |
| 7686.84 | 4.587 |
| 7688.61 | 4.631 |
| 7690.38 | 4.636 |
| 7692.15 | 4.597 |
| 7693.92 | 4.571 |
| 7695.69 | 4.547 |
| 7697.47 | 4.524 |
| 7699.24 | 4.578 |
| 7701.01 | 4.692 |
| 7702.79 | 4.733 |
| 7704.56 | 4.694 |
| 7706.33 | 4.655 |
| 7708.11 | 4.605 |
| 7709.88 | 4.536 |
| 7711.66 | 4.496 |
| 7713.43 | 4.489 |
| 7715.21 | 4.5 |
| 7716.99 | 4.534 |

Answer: 0.105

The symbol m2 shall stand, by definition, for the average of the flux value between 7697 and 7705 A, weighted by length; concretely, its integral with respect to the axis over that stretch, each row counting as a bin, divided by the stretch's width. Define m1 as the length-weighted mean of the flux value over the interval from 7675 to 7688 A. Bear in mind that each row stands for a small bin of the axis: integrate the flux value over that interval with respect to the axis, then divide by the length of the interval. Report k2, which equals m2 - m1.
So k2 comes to 0.026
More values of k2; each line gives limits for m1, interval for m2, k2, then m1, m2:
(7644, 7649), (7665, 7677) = -0.168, 4.76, 4.59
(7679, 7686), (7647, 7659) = 0.039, 4.62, 4.66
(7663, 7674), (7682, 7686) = 0.053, 4.55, 4.60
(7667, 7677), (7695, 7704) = 0.001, 4.62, 4.62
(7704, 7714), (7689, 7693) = 0.040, 4.58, 4.62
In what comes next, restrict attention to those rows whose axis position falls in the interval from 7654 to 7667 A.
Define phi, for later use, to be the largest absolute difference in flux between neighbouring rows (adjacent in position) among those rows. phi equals 0.078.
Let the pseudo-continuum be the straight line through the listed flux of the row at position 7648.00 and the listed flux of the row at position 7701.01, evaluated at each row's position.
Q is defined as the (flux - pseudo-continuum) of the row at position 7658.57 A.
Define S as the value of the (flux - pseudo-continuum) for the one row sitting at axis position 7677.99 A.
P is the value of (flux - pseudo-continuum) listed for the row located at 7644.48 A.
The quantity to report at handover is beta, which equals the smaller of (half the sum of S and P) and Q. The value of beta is -0.19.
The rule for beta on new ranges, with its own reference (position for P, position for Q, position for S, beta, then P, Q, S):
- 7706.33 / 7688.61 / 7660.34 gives -0.11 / -0.03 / -0.07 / -0.19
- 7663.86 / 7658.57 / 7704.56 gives -0.19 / -0.32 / -0.19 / 0.00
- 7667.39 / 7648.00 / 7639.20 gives -0.06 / -0.16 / 0.00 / 0.03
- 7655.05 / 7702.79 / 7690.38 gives -0.07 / -0.07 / 0.04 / -0.06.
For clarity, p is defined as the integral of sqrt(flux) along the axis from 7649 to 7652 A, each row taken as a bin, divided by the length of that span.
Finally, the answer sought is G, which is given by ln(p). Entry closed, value 0.773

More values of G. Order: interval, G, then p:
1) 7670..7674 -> 0.767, 2.15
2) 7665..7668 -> 0.754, 2.12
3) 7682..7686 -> 0.763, 2.14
